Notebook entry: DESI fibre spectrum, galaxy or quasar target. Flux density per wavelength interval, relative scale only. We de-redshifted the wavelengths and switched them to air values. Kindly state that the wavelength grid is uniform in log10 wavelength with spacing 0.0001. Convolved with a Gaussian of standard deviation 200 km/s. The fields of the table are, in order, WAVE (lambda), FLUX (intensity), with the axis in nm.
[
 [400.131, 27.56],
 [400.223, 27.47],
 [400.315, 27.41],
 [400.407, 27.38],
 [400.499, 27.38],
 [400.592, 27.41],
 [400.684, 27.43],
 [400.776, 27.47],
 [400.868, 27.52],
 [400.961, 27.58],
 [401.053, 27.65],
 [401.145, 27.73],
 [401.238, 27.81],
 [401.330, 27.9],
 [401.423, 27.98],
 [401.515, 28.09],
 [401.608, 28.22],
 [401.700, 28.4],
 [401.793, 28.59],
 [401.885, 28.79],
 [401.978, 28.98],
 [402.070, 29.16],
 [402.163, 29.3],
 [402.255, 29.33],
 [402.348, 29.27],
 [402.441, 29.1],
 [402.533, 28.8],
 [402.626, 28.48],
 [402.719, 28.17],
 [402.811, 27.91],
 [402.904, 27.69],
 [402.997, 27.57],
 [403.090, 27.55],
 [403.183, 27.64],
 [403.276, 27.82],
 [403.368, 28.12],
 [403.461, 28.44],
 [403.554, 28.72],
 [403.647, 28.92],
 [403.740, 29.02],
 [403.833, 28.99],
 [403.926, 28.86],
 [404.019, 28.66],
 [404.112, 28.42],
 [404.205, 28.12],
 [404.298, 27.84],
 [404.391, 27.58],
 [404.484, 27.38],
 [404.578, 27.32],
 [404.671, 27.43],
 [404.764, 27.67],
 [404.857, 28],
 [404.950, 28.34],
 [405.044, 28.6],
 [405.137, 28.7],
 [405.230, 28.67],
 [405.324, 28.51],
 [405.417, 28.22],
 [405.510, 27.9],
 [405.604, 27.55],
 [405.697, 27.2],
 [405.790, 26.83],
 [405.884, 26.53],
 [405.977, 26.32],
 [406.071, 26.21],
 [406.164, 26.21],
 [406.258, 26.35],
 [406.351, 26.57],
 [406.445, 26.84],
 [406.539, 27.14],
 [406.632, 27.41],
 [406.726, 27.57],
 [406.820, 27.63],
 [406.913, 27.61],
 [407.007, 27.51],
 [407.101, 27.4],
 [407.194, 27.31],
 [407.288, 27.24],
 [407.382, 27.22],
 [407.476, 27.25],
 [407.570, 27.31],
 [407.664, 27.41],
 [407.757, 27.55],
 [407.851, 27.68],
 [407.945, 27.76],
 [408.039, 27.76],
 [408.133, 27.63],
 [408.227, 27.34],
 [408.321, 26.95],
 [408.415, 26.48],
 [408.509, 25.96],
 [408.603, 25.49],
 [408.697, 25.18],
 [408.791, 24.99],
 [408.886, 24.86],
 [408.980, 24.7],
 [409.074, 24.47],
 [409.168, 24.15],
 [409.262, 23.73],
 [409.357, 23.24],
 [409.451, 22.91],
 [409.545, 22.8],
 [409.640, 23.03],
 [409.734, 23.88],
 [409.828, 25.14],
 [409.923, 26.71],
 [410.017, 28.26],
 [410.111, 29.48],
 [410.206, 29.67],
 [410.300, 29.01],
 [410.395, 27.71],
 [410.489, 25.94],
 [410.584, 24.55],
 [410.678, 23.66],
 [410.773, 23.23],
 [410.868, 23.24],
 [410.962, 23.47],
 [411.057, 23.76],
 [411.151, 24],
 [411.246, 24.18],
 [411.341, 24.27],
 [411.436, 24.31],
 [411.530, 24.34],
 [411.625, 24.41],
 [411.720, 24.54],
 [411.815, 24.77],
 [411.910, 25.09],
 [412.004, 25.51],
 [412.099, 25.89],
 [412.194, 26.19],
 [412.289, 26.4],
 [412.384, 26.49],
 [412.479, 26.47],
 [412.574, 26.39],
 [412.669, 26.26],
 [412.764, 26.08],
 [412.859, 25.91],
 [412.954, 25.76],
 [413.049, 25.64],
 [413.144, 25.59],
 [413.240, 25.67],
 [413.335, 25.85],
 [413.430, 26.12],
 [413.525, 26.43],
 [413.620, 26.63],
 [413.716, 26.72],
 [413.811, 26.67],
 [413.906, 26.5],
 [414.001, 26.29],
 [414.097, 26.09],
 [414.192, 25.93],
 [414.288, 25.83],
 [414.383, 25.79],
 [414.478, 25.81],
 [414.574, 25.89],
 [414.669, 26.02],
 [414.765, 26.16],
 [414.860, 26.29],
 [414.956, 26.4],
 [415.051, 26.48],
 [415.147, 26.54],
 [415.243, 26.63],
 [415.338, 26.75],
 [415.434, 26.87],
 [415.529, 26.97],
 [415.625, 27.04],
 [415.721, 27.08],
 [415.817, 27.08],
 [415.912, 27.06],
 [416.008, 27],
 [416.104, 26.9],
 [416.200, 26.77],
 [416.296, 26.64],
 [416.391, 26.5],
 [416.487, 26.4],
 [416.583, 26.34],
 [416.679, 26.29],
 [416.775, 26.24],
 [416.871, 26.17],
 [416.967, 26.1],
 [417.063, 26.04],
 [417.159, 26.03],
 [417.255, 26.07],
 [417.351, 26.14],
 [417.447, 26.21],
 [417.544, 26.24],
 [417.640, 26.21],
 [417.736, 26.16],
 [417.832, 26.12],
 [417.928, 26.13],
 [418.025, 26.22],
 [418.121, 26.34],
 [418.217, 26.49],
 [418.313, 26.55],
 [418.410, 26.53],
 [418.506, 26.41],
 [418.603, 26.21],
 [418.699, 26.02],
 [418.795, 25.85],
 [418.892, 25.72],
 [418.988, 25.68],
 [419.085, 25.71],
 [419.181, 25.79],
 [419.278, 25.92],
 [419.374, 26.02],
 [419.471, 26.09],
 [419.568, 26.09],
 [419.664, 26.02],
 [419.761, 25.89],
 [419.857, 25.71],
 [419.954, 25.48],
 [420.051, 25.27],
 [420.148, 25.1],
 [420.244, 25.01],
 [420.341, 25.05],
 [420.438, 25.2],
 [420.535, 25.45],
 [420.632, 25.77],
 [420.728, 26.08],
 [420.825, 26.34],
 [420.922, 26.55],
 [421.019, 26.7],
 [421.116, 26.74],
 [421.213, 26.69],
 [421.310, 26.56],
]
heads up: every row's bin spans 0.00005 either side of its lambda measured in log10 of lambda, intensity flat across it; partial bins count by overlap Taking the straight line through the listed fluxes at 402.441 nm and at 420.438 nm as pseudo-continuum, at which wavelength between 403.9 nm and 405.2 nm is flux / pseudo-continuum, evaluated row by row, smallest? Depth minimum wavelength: 404.578 nm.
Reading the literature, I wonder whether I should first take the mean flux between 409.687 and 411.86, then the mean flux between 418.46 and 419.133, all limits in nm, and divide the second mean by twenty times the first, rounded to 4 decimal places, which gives 0.0512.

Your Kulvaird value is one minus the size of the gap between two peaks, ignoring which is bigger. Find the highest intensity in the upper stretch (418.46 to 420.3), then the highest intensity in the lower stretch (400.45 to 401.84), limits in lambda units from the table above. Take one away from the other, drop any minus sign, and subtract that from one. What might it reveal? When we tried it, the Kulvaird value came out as -1.2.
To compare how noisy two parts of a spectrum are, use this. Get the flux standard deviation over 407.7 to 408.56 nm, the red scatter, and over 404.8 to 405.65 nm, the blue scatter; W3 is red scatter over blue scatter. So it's 1.6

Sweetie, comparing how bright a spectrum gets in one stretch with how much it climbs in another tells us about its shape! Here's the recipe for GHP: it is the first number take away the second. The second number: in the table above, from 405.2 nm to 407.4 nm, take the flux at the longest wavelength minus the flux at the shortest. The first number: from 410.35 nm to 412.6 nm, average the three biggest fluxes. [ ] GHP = 28.3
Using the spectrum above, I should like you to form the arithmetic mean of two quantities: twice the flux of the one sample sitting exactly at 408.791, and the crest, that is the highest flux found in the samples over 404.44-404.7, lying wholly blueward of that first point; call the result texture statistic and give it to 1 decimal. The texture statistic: 38.7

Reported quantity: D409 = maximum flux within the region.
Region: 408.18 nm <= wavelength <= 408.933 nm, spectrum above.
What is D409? 27.34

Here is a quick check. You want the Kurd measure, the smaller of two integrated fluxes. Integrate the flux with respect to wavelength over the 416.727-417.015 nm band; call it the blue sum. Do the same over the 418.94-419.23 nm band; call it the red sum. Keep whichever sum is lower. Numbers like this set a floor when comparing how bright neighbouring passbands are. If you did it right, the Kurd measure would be 7.45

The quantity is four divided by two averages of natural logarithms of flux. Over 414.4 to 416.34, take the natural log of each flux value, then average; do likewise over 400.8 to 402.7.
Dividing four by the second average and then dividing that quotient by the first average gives 0.364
